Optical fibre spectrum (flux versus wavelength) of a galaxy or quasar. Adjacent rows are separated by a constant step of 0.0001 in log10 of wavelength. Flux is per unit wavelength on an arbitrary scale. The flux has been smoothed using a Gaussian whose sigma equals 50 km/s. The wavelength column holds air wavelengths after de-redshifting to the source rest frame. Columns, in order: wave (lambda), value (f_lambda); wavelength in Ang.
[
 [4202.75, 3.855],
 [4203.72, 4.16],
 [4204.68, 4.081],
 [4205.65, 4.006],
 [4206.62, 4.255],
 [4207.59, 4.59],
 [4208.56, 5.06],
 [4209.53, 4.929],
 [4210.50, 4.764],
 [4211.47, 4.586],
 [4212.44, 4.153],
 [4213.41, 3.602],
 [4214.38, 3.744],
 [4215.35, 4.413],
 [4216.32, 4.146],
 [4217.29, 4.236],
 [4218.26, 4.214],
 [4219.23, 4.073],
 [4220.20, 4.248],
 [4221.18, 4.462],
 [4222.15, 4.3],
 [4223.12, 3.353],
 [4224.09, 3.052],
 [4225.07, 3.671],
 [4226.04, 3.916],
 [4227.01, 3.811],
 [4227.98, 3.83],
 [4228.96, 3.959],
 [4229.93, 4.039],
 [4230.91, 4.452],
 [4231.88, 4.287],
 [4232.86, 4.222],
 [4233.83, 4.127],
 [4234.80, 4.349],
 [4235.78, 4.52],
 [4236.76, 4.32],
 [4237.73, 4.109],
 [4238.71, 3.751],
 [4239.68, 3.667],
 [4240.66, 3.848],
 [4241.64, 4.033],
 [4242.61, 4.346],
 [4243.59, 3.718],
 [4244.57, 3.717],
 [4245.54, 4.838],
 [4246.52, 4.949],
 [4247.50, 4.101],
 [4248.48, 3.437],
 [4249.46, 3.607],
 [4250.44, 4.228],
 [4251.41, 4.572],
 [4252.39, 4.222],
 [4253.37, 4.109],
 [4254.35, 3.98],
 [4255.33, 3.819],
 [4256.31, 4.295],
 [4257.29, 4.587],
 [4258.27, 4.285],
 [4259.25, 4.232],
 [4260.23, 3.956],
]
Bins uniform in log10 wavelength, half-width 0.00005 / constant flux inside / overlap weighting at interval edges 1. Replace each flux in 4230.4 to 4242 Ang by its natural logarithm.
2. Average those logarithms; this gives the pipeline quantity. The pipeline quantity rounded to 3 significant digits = 1.42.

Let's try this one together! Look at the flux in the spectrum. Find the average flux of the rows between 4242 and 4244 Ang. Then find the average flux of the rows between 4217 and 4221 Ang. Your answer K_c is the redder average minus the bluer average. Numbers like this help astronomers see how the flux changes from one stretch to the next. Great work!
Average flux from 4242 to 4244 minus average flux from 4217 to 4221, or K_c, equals -0.16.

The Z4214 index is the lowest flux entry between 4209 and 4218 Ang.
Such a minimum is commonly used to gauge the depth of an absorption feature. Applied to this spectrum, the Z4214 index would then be 3.602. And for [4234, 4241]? 3.667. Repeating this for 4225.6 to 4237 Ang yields 3.811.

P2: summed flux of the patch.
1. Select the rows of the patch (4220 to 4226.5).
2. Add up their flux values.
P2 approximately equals 27.0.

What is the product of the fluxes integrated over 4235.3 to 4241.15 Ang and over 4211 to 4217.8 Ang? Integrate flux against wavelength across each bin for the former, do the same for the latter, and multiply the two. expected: 662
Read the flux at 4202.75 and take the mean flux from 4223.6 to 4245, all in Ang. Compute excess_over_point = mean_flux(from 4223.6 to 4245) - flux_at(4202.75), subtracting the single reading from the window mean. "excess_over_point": 0.1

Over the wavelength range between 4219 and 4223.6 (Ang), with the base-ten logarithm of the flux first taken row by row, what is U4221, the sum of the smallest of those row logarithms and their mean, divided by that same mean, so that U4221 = 1.86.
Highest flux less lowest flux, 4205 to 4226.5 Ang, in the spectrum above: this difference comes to 2.0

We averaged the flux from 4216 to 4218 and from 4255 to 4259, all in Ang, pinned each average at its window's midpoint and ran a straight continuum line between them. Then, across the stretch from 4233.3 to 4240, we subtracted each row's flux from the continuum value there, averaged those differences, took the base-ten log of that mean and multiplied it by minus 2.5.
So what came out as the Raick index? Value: 2.5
